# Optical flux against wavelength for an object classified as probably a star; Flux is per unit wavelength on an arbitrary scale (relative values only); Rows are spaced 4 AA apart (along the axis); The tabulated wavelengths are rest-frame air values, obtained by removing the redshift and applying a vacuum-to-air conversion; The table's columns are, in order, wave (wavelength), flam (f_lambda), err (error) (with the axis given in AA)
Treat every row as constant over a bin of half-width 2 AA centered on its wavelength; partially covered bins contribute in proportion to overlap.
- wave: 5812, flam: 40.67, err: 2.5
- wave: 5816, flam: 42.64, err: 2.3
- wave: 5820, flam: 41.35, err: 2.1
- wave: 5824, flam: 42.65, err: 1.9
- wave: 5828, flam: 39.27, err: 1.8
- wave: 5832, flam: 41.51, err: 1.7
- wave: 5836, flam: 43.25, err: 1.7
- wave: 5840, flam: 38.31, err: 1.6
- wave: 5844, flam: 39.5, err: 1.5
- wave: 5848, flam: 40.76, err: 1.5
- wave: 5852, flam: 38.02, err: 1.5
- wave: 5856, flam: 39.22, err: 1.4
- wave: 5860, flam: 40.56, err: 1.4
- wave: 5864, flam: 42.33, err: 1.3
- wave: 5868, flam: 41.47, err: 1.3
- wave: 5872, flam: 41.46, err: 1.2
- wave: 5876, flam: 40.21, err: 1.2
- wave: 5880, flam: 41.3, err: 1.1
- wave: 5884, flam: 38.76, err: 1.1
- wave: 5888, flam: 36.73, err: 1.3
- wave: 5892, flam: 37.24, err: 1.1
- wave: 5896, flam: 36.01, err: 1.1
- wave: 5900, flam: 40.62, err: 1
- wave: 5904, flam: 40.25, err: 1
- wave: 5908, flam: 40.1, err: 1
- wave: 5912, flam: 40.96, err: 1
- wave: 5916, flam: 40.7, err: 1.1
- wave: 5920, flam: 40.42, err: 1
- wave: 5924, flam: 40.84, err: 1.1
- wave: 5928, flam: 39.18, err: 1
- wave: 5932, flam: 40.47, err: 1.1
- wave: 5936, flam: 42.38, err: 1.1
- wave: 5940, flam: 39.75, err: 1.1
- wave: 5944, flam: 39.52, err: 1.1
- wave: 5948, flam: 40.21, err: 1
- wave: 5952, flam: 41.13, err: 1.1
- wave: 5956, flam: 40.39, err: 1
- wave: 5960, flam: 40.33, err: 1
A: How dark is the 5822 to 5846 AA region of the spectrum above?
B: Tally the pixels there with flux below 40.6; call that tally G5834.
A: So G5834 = 3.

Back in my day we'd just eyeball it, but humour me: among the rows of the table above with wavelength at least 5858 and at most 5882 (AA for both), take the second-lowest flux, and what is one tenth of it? 4.06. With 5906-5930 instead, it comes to 4.01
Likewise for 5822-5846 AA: 3.93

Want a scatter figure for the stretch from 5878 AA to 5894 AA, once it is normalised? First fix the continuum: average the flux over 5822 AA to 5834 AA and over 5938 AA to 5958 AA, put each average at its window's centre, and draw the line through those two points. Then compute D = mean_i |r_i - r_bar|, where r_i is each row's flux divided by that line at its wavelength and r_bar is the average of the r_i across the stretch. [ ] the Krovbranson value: 0.037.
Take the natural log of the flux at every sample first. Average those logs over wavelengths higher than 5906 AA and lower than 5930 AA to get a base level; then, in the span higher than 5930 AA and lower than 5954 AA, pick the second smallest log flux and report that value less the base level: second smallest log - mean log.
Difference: -0.02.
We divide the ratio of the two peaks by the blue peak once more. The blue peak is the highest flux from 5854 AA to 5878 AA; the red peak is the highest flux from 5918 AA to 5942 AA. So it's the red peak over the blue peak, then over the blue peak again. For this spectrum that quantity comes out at 0.0237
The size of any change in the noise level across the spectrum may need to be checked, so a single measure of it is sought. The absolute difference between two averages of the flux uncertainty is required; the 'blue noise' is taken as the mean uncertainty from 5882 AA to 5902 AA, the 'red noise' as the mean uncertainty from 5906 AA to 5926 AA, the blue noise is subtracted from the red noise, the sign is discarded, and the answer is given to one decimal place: 0.1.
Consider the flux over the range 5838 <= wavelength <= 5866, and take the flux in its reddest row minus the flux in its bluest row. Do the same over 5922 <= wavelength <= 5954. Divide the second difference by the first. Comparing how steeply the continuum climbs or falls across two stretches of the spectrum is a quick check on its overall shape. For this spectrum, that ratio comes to 0.07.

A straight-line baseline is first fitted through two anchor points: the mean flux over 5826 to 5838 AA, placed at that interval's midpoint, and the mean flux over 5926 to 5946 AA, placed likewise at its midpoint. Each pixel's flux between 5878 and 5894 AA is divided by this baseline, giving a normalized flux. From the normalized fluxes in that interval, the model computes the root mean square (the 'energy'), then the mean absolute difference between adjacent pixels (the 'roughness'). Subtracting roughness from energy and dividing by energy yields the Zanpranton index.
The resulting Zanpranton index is 0.956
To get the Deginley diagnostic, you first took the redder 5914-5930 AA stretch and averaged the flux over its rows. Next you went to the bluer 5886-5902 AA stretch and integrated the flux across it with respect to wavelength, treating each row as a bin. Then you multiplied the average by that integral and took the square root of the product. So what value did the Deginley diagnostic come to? 156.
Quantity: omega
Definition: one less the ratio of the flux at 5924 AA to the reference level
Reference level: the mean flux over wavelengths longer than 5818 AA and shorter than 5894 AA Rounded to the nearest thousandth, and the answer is -0.016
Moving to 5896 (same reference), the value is 0.104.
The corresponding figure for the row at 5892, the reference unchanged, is 0.074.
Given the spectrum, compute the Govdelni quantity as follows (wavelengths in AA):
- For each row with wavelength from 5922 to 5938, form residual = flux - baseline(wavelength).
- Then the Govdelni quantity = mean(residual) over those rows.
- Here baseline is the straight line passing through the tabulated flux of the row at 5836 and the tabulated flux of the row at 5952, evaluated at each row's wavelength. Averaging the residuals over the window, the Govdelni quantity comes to -0.81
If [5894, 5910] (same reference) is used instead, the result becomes -2.80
